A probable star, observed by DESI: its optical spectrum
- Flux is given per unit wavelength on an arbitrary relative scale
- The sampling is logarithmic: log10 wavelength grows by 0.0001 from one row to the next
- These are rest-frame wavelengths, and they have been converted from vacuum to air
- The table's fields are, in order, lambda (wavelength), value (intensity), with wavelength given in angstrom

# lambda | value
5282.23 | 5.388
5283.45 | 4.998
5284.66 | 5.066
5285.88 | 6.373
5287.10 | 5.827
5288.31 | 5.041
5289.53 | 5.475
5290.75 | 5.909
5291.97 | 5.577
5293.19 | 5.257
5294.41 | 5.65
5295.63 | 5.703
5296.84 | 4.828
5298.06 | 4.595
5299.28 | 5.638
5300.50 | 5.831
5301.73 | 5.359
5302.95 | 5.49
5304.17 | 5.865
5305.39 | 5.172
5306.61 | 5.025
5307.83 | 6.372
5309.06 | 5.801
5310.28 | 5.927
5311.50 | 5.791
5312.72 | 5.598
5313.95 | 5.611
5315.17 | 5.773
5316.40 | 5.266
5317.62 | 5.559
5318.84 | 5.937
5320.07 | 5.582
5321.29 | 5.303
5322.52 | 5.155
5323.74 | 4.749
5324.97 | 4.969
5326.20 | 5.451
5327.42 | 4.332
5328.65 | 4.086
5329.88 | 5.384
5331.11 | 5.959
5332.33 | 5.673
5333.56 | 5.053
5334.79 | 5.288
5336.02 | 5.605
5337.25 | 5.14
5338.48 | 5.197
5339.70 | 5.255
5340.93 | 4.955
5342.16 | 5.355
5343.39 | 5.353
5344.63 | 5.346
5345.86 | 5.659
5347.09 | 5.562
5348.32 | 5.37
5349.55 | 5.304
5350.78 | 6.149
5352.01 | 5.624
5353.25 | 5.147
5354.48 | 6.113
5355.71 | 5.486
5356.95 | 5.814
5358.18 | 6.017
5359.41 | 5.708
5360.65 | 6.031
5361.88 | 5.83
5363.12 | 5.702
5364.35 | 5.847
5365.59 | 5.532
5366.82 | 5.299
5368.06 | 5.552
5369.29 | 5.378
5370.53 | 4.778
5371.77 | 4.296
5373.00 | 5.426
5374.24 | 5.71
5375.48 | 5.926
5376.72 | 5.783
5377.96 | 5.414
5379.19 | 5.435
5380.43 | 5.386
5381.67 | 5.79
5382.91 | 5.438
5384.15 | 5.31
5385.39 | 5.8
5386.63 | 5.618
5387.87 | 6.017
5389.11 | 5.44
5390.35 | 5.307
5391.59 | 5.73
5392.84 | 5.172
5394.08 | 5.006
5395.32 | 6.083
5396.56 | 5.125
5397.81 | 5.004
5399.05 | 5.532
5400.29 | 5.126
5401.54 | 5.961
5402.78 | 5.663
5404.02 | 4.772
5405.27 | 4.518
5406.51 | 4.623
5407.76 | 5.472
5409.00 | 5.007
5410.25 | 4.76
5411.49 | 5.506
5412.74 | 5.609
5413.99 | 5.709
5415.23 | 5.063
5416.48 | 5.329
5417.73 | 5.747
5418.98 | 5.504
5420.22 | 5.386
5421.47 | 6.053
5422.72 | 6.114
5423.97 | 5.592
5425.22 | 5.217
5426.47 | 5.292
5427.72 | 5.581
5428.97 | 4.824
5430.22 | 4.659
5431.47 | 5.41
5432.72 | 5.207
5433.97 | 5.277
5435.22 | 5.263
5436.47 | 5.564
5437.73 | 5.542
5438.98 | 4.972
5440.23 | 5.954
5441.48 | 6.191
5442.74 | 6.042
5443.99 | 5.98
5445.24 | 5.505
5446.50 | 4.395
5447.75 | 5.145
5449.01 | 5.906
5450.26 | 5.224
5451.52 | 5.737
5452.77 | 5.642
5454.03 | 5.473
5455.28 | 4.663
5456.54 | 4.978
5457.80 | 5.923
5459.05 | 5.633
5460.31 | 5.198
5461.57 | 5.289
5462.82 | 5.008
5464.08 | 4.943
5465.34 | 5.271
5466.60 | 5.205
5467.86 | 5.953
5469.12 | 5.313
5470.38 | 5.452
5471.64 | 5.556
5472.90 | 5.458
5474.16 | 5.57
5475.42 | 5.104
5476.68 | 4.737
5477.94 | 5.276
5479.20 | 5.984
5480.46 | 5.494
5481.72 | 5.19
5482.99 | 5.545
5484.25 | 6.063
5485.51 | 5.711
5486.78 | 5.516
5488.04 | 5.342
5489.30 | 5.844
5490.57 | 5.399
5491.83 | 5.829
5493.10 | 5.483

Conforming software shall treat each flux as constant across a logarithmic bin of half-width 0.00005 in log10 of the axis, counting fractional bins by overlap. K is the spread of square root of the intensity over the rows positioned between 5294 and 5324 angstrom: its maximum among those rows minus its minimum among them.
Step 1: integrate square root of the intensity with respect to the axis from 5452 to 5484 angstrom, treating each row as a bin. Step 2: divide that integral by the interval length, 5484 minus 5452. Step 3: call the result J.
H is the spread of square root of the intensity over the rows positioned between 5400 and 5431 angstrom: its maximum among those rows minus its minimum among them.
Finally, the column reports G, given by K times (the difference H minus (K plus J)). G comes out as -0.89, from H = 0.35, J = 2.32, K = 0.38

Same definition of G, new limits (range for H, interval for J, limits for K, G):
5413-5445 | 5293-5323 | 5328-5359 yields -1.14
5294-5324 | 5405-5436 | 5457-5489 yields -0.63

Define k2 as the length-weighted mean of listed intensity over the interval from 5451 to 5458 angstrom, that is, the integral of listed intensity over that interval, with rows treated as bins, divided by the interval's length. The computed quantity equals 5.4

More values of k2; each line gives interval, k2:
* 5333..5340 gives 5.3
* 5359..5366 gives 5.8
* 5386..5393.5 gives 5.5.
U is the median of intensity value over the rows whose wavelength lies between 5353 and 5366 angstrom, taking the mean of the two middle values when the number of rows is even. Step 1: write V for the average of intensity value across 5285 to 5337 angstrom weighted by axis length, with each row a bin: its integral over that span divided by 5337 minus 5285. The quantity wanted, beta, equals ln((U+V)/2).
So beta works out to 1.73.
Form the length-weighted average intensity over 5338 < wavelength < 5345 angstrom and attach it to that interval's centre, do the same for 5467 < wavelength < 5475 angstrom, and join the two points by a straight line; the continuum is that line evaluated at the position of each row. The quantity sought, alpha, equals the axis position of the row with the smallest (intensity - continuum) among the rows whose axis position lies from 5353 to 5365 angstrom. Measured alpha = 5353.25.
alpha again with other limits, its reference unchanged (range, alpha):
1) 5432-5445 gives 5438.98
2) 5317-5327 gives 5323.74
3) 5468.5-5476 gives 5475.42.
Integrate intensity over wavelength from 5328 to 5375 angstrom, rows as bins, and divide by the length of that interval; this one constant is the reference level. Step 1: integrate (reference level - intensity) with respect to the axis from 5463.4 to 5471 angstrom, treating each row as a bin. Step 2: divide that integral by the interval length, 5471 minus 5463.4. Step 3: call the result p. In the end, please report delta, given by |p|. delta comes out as 0.09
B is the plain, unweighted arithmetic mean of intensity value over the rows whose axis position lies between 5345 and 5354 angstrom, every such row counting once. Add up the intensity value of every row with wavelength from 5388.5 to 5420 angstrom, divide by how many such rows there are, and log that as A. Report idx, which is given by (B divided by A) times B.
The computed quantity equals 5.8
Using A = 5.31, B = 5.5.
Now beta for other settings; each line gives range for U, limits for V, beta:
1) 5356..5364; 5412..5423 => 1.74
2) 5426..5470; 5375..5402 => 1.69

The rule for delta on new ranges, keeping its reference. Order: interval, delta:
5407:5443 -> 0.01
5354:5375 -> 0.11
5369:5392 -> 0.02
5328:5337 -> 0.16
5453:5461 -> 0.12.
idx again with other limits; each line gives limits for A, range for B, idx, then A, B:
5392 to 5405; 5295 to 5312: 5.7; 5.34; 5.5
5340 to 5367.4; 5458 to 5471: 5.1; 5.60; 5.3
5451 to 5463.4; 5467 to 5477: 5.4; 5.35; 5.4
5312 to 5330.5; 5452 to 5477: 5.4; 5.25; 5.3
